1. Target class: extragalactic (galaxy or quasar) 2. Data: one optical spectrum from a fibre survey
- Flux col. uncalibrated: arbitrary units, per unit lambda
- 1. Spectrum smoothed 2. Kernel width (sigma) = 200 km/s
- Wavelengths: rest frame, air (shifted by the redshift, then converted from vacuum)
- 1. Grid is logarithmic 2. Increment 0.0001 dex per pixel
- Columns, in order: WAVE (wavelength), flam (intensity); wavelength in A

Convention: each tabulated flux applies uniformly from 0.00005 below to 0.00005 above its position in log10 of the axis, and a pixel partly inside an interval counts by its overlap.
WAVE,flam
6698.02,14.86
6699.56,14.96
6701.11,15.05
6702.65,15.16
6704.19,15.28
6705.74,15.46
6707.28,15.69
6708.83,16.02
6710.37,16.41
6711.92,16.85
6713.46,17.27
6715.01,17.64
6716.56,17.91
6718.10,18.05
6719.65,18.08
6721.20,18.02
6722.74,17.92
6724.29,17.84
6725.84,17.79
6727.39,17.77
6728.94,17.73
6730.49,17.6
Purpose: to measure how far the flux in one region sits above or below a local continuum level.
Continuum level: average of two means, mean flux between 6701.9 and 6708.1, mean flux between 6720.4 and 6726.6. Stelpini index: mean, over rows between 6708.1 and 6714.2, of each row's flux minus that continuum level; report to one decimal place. 0.0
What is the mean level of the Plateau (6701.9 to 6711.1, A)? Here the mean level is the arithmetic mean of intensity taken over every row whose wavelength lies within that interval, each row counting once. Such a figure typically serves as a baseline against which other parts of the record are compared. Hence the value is 15.7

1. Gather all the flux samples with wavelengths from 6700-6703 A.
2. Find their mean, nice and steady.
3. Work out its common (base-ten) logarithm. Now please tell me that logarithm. 1.18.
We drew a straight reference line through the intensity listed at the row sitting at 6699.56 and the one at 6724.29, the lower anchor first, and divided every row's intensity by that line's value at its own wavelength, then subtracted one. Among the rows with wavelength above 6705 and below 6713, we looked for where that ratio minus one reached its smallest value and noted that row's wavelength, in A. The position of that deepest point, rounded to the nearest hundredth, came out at 6705.74 A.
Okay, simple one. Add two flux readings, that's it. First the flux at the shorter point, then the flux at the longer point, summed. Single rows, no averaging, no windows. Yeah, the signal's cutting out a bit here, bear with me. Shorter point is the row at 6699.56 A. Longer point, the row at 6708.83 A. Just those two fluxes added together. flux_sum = 31.0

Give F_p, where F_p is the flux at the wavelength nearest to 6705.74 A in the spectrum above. 15.46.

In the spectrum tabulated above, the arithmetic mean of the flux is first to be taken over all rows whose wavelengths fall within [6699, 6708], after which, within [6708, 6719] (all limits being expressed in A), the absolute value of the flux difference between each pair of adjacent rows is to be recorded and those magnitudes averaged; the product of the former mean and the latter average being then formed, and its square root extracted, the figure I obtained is 2.27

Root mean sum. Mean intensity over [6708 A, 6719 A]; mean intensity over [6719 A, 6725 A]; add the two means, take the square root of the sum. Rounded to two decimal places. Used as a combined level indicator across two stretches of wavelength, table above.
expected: 5.93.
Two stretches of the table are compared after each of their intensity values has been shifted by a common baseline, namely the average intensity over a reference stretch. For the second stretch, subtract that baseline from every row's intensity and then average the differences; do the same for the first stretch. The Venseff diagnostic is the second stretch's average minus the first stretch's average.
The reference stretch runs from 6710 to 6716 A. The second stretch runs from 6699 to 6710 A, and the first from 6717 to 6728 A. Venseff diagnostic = -2.5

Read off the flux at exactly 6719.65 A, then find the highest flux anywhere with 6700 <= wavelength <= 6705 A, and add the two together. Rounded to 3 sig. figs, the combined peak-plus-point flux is 33.4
